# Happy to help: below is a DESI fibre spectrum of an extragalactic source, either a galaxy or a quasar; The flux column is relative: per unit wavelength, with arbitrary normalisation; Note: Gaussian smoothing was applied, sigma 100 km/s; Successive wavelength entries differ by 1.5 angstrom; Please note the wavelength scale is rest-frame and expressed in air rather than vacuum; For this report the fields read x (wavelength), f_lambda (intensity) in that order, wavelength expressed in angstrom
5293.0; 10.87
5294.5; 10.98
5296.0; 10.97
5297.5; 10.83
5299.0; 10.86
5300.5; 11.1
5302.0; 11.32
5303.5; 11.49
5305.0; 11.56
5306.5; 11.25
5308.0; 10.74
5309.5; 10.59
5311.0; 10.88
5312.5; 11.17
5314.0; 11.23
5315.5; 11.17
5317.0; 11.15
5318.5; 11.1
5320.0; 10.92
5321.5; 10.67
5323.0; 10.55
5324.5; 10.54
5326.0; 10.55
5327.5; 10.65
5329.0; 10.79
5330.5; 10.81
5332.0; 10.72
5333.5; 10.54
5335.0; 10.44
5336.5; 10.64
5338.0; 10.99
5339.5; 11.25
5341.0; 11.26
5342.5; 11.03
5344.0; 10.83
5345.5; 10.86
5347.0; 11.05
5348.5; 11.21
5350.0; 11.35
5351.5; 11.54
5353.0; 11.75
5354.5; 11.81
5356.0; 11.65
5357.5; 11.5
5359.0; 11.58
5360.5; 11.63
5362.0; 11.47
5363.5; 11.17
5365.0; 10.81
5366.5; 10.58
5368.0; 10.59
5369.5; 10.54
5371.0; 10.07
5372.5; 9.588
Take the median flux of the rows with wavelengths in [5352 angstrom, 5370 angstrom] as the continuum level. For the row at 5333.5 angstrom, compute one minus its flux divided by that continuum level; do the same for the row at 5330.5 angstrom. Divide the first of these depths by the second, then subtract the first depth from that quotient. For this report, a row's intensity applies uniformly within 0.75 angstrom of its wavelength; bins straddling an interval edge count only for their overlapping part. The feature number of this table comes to 1.3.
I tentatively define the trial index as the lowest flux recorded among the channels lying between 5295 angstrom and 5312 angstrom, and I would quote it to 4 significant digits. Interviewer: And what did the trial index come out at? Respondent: 10.59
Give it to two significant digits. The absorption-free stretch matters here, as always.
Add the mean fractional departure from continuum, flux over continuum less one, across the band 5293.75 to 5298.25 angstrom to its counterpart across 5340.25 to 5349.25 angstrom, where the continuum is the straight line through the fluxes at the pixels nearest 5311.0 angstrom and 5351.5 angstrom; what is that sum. -0.0067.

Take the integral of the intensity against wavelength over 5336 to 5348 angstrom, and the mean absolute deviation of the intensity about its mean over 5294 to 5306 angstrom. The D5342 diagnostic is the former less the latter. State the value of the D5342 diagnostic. 132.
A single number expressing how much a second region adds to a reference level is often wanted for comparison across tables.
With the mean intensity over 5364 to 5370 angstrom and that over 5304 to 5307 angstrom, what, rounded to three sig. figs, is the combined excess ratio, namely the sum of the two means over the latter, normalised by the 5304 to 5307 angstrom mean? 1.93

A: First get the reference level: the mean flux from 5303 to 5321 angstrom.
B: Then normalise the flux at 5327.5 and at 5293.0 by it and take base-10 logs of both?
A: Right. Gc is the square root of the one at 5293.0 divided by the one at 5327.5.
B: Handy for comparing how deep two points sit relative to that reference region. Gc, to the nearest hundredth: 0.71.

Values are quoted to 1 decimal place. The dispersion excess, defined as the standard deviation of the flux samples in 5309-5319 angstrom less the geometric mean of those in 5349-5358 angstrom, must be -11.4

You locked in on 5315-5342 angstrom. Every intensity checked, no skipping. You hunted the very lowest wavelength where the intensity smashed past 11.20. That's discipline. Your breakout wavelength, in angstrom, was 5339.5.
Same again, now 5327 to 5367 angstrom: 5339.5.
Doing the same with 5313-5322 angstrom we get 5314.0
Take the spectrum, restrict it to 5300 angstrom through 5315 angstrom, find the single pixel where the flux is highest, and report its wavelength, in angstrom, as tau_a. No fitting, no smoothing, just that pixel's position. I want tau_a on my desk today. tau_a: 5305.0 angstrom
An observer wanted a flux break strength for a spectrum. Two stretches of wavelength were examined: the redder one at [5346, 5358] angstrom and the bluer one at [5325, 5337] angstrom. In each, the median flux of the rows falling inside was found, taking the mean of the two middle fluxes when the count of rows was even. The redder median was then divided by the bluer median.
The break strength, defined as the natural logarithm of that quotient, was 0.08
